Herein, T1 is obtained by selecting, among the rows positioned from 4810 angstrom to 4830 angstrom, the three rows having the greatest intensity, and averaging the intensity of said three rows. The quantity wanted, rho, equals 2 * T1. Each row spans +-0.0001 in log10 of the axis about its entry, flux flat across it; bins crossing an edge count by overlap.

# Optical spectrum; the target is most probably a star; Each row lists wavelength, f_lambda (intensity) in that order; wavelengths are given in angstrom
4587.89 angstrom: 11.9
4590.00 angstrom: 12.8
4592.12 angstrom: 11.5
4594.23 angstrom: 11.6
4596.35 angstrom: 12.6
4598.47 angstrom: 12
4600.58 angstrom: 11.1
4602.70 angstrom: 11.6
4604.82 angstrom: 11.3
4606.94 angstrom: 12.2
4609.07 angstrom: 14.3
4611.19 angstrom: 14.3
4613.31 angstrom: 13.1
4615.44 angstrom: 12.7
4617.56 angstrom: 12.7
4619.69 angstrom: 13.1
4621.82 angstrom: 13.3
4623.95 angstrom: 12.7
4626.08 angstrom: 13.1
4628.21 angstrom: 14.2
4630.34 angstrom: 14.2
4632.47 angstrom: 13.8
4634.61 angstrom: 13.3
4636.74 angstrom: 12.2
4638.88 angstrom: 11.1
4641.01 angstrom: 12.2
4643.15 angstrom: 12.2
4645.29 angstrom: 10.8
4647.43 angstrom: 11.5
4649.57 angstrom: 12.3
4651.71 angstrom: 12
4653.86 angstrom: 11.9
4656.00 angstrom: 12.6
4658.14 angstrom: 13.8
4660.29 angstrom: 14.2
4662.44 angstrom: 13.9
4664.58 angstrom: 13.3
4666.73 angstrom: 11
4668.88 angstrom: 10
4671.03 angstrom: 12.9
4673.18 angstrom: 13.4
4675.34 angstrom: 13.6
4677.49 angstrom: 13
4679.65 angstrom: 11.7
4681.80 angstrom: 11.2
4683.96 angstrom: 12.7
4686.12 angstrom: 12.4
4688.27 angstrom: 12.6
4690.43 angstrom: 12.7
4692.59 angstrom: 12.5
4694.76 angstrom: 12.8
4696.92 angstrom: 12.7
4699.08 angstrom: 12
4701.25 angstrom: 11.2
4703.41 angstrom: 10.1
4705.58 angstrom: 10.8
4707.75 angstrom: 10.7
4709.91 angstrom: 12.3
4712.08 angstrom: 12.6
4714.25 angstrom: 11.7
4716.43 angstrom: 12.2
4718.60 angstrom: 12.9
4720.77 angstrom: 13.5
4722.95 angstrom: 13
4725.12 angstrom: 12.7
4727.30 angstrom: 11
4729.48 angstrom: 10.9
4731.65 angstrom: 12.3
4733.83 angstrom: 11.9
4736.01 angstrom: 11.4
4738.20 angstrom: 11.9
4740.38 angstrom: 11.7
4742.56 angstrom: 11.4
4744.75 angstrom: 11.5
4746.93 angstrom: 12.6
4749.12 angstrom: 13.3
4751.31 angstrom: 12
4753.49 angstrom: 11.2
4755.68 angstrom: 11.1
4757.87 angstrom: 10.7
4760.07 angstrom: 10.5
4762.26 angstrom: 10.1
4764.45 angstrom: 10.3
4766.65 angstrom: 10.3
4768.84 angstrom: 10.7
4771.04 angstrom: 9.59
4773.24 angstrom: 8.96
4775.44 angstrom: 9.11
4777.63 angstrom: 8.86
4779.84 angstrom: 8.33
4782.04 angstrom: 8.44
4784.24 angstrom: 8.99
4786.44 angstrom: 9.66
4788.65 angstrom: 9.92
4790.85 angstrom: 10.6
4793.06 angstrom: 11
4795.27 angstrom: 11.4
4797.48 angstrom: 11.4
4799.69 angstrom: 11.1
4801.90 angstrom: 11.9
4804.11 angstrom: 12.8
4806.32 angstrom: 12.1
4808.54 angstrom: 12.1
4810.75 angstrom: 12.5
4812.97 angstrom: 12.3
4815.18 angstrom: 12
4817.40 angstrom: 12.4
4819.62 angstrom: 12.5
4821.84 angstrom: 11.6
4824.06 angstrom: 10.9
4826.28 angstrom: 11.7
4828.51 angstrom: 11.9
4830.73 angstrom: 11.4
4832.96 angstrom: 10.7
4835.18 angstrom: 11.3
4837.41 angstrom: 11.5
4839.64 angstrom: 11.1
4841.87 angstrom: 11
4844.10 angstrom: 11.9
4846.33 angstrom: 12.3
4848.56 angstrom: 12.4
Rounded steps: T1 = 12.5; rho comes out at 24.9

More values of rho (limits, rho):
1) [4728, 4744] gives 24.1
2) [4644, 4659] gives 25.8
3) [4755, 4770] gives 21.7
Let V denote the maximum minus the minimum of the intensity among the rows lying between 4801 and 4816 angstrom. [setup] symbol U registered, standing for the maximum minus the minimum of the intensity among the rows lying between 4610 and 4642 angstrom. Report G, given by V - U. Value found -2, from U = 3.2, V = 0.9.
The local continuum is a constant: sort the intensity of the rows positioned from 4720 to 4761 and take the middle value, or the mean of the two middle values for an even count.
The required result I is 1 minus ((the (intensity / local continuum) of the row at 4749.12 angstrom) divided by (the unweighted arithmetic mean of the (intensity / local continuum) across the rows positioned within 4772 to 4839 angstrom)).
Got -0.21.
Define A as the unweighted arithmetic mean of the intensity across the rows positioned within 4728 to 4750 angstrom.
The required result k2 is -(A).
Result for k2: -11.9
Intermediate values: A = 11.9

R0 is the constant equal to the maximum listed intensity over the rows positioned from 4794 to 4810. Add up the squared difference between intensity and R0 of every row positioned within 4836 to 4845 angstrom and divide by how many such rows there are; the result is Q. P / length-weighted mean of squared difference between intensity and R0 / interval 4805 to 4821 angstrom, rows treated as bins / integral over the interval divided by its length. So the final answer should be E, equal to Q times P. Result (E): 0.7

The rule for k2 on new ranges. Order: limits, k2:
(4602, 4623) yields -12.9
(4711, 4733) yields -12.3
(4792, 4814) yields -11.9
